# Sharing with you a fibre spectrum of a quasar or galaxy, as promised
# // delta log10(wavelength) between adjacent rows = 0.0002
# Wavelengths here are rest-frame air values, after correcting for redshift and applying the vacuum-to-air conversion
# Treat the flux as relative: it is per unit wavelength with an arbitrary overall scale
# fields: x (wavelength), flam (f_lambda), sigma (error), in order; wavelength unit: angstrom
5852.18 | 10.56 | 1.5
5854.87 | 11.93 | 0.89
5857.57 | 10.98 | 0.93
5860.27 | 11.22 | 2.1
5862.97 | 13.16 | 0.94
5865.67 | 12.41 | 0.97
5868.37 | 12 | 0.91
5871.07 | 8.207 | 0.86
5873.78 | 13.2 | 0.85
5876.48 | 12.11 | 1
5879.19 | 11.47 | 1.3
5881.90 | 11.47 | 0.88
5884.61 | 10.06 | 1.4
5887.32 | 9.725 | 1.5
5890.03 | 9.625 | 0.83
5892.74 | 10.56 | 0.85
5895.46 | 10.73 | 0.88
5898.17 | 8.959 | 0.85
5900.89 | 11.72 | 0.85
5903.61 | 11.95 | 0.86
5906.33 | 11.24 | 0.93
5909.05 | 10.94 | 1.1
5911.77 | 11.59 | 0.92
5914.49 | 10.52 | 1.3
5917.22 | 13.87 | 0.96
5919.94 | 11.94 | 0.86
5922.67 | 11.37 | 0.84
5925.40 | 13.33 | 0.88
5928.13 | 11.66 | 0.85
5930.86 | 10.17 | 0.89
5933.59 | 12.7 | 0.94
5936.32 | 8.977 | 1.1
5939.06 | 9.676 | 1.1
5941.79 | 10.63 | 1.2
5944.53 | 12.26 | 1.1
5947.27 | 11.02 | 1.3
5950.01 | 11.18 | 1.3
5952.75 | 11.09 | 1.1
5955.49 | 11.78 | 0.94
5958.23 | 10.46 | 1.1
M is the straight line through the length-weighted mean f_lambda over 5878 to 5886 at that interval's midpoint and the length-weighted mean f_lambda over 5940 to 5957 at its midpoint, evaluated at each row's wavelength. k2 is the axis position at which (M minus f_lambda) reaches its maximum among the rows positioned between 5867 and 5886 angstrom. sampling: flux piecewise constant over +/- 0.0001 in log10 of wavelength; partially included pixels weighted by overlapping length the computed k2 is 5871.07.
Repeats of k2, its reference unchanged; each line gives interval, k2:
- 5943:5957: 5947.27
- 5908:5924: 5914.49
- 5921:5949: 5936.32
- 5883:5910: 5898.17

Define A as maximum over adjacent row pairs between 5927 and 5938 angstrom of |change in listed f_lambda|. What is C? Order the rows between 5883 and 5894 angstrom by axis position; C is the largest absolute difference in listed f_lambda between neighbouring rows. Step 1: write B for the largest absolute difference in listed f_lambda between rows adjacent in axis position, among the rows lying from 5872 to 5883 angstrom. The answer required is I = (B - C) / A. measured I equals 0.0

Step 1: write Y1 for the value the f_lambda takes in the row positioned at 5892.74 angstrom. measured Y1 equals 10.56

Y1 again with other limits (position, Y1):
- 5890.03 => 9.625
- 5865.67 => 12.41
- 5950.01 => 11.18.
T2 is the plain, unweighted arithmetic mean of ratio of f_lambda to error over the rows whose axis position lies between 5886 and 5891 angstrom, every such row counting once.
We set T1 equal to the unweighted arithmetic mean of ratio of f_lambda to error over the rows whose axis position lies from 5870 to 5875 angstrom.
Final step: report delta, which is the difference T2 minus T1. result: -3.5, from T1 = 12.5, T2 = 9.0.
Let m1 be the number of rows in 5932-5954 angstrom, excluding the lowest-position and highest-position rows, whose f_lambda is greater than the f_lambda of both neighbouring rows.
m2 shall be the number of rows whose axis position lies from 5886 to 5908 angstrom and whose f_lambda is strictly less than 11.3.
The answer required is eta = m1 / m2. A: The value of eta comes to 0.3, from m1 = 2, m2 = 6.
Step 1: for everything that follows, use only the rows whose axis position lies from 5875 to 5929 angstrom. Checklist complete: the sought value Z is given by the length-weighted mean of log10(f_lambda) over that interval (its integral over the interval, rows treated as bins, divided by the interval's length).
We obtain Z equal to 1.049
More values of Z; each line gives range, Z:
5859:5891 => 1.047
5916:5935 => 1.082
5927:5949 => 1.034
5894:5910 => 1.036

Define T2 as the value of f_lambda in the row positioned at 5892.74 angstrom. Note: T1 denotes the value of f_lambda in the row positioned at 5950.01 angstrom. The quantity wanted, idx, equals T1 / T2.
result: 1.06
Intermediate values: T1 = 11.18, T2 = 10.56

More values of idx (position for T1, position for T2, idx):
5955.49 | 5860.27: 1.05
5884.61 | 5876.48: 0.83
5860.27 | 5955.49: 0.95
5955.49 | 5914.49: 1.12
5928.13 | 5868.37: 0.97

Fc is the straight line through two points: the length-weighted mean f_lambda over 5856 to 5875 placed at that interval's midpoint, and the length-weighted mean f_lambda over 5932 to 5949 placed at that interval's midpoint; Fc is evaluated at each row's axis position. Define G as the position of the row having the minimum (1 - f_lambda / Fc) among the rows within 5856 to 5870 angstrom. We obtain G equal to 5862.97 angstrom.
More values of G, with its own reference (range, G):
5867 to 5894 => 5873.78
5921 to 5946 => 5925.40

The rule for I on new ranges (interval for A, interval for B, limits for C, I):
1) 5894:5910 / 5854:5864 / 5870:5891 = -1.1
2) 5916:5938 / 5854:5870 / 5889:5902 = -0.2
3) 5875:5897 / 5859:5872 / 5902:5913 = 2.2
